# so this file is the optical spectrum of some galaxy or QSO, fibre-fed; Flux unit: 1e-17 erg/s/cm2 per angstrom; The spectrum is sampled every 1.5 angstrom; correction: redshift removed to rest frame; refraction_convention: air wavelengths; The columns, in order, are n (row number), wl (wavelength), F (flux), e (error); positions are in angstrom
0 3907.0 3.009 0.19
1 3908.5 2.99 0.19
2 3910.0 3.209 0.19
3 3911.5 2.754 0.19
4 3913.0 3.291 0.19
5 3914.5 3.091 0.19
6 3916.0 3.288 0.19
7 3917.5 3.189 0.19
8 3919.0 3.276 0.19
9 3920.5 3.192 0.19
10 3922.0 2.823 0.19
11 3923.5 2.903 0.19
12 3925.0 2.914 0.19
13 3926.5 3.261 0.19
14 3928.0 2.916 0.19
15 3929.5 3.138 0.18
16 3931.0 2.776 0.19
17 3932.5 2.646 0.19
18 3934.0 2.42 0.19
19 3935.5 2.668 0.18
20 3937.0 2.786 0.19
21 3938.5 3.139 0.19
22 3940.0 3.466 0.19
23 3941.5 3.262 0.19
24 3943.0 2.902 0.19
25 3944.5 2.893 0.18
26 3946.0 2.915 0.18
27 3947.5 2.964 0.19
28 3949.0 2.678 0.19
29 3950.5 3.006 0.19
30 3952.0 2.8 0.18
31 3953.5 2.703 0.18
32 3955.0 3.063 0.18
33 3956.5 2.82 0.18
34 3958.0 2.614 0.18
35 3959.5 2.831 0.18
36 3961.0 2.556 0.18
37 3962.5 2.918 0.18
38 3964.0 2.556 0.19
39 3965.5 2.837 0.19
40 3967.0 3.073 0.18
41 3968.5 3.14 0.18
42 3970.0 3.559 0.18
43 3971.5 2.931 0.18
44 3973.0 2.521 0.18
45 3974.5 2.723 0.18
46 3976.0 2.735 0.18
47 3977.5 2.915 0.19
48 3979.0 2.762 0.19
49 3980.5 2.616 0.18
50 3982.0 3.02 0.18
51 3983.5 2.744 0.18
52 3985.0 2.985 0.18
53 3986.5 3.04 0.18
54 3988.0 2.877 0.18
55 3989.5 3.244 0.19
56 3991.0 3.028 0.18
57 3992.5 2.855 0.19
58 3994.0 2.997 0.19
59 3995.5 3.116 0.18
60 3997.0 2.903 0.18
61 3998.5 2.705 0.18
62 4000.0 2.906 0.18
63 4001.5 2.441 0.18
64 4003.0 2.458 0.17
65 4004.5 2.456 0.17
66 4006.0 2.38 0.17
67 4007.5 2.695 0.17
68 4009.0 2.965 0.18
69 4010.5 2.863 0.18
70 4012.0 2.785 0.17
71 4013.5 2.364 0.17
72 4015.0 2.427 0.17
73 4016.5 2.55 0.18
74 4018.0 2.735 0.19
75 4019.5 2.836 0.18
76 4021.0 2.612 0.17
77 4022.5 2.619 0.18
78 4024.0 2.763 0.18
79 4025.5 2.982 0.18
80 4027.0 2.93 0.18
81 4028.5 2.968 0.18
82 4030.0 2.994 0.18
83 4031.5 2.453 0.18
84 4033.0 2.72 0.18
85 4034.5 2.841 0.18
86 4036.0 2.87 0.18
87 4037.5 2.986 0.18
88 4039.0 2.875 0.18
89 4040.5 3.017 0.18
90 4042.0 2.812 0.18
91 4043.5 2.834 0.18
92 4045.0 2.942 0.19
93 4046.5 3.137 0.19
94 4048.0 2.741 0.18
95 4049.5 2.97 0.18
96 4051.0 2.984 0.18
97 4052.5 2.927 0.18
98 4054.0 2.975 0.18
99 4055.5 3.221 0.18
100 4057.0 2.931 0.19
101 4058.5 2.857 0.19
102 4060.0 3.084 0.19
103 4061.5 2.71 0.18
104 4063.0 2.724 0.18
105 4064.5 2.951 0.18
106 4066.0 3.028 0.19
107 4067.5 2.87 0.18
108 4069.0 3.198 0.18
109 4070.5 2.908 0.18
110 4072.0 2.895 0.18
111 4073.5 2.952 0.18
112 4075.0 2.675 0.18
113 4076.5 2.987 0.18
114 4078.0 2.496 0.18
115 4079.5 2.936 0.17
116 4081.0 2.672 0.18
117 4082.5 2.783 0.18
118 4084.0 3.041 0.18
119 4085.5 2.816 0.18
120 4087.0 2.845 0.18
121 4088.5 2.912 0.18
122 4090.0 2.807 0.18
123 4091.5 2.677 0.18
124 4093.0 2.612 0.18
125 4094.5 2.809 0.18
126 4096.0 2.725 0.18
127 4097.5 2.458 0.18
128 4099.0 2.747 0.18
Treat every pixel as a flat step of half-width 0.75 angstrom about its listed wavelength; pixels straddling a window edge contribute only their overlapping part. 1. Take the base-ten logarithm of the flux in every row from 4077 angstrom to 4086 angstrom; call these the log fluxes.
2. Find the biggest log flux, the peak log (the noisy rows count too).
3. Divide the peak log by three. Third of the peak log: 0.1610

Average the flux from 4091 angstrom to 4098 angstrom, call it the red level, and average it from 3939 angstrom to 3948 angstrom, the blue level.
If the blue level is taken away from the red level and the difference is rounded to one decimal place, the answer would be -0.4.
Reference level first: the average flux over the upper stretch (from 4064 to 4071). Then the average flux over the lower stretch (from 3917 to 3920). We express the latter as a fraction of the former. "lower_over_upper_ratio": 1.08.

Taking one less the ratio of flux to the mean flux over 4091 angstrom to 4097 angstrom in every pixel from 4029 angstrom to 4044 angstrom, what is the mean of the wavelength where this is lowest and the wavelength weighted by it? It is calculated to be 4039.4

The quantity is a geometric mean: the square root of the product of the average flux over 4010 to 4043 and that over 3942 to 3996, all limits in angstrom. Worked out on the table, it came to 2.83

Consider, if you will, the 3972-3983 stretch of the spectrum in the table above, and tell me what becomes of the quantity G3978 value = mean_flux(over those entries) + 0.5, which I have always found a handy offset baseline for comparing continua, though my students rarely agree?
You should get 3.26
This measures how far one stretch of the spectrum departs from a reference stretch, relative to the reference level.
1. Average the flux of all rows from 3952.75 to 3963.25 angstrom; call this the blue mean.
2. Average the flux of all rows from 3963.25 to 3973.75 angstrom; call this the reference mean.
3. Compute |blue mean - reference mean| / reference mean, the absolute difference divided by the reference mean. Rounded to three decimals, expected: 0.054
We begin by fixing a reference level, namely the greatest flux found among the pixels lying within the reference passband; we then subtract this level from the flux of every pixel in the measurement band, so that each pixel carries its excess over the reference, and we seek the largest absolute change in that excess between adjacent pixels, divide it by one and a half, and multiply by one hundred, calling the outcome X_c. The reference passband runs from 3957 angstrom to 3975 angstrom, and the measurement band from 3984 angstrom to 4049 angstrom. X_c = 36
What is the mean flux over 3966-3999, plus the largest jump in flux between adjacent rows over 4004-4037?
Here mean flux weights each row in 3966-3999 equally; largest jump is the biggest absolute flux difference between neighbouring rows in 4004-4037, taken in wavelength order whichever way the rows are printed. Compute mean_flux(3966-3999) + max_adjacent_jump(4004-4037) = 3.47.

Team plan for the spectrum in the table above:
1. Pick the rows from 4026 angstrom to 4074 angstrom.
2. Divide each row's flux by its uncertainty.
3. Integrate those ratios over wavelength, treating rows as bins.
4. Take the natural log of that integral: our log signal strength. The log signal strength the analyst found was 6.65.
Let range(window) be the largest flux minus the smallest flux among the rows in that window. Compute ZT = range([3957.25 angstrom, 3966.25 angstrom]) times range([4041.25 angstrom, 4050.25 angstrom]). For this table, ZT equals 0.143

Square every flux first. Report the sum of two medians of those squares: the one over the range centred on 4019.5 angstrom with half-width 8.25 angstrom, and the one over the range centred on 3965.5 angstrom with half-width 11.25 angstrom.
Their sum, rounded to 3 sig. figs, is 15.5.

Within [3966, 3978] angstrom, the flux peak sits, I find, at 3970.0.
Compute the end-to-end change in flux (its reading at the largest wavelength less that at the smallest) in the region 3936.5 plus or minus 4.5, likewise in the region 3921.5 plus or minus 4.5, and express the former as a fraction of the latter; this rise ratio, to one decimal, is -3.0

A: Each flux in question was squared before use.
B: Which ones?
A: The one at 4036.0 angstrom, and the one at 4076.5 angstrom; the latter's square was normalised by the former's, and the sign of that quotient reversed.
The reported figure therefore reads -1.08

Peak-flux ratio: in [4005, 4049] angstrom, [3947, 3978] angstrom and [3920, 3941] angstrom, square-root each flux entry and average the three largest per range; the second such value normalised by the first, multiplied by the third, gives 1.88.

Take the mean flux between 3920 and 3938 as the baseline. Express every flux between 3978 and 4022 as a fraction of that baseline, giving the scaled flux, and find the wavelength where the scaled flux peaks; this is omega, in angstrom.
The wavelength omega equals 3989.5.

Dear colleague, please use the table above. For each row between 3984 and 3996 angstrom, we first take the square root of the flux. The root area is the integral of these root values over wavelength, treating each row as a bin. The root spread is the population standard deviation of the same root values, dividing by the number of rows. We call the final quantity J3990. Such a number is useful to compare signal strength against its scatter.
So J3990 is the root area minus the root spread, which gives 20.8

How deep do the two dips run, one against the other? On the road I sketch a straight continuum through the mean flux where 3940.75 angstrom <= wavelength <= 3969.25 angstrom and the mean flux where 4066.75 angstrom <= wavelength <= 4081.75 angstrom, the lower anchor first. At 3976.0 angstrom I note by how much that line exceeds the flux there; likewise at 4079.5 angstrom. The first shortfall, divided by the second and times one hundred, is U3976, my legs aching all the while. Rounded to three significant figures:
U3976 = -172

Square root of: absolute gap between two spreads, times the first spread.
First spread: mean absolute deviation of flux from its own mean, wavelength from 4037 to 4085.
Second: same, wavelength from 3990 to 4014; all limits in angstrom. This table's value 0.107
